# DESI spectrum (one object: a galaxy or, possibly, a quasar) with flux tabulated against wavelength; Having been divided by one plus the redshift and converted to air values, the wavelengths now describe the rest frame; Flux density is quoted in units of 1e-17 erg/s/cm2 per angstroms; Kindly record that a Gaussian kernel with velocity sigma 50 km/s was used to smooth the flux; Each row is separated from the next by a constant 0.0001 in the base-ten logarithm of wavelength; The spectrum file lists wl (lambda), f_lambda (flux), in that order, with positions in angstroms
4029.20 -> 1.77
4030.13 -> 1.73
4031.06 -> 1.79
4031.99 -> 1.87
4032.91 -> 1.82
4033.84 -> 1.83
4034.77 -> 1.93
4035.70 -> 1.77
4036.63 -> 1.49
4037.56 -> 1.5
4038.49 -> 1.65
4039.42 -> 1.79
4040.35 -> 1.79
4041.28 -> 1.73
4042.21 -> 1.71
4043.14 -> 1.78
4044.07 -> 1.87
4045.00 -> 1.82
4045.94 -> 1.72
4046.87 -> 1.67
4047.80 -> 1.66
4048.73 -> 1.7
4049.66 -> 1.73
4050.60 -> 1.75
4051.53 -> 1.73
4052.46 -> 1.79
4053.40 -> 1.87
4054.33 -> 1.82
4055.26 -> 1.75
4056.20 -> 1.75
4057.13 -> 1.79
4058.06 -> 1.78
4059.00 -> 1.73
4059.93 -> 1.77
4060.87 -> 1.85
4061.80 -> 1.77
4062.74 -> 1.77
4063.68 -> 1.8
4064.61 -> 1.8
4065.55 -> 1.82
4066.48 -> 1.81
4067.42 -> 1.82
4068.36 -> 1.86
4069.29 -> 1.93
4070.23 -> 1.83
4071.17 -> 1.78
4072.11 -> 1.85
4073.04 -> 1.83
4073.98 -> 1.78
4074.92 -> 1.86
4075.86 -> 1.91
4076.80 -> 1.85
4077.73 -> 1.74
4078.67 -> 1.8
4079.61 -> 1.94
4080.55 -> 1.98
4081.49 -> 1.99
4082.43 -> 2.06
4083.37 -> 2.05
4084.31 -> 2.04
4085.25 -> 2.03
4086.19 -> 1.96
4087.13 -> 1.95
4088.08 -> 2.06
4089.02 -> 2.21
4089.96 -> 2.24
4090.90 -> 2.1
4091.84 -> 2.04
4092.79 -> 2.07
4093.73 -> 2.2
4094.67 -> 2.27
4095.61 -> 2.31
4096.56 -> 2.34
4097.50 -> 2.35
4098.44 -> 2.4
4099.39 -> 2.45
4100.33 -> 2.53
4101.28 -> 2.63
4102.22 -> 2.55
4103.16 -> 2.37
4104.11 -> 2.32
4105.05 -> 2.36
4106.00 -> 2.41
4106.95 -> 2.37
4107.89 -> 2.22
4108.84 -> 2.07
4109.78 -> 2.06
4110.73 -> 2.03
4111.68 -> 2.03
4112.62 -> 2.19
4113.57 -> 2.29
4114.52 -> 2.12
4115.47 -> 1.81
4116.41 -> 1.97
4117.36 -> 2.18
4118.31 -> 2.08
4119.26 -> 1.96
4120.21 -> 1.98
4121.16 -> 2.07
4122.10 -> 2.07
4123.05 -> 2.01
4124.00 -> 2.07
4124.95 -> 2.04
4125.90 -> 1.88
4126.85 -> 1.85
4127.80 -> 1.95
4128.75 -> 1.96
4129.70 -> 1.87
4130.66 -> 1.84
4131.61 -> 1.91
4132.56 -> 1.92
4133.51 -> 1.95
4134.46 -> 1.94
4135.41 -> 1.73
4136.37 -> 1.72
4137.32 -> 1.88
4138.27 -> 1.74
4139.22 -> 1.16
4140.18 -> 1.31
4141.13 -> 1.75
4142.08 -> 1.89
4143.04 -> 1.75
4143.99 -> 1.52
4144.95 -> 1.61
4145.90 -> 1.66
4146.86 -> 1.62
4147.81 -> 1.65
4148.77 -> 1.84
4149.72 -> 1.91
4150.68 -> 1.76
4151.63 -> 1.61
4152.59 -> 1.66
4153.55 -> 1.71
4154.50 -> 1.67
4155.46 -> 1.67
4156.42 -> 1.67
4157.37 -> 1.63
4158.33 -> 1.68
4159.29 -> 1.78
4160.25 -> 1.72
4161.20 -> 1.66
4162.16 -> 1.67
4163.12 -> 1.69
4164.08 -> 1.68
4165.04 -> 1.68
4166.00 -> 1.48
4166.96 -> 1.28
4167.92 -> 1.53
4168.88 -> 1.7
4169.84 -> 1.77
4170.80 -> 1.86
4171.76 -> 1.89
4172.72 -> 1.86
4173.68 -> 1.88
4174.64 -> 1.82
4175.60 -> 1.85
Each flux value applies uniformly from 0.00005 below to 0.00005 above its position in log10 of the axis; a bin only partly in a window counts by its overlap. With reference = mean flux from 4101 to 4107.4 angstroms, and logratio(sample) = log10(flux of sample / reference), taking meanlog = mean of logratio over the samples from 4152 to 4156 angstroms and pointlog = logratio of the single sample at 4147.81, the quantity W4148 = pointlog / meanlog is 1.0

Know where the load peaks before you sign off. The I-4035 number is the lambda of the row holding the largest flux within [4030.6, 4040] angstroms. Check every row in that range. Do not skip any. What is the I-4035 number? 4034.77 angstroms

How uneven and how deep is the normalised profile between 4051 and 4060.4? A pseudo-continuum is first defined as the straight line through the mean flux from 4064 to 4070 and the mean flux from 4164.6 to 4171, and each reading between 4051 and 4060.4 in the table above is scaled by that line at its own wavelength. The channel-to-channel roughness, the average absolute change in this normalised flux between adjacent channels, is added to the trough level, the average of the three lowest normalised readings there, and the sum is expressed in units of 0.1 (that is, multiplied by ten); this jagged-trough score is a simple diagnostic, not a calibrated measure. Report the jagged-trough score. 9.5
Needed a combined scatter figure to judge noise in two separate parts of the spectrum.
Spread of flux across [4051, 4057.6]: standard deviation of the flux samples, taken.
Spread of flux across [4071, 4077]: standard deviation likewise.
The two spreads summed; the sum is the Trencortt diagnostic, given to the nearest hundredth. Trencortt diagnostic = 0.09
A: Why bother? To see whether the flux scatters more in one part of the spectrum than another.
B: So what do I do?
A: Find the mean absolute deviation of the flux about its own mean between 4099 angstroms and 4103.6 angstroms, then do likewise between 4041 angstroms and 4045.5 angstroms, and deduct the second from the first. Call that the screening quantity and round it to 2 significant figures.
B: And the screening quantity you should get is 0.026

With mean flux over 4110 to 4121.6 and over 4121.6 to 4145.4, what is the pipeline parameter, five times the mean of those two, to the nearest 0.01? 9.68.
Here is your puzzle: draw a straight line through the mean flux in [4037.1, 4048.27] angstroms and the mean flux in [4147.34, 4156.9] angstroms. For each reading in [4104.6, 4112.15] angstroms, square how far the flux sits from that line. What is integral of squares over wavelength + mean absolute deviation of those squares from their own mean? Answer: 2.0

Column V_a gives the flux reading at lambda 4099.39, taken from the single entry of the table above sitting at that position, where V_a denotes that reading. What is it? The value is 2.45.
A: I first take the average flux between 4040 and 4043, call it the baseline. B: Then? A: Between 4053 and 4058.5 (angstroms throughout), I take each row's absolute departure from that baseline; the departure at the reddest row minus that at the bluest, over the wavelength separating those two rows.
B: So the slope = -0.019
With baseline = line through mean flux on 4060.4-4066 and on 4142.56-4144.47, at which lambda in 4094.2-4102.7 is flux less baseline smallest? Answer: 4094.67 angstroms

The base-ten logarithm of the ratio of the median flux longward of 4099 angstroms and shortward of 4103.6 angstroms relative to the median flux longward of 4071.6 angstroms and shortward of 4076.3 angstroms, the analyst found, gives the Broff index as 0.14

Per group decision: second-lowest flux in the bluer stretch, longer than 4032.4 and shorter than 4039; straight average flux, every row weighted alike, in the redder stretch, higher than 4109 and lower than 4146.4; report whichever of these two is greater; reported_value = 1.89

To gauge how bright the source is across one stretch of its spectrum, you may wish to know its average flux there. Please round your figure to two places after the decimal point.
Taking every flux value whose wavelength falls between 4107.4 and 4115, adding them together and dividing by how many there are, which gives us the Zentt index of 2.13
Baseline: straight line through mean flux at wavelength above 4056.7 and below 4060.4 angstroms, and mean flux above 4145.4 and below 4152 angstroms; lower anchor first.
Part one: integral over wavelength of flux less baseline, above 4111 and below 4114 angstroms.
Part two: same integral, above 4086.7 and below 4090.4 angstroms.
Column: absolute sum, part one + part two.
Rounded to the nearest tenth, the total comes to 2.6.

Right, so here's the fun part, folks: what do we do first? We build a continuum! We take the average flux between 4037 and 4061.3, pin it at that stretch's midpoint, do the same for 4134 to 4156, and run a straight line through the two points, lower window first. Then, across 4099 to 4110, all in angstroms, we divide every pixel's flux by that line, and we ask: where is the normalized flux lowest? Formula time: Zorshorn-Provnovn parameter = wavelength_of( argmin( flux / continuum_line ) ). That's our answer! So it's 4109.78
